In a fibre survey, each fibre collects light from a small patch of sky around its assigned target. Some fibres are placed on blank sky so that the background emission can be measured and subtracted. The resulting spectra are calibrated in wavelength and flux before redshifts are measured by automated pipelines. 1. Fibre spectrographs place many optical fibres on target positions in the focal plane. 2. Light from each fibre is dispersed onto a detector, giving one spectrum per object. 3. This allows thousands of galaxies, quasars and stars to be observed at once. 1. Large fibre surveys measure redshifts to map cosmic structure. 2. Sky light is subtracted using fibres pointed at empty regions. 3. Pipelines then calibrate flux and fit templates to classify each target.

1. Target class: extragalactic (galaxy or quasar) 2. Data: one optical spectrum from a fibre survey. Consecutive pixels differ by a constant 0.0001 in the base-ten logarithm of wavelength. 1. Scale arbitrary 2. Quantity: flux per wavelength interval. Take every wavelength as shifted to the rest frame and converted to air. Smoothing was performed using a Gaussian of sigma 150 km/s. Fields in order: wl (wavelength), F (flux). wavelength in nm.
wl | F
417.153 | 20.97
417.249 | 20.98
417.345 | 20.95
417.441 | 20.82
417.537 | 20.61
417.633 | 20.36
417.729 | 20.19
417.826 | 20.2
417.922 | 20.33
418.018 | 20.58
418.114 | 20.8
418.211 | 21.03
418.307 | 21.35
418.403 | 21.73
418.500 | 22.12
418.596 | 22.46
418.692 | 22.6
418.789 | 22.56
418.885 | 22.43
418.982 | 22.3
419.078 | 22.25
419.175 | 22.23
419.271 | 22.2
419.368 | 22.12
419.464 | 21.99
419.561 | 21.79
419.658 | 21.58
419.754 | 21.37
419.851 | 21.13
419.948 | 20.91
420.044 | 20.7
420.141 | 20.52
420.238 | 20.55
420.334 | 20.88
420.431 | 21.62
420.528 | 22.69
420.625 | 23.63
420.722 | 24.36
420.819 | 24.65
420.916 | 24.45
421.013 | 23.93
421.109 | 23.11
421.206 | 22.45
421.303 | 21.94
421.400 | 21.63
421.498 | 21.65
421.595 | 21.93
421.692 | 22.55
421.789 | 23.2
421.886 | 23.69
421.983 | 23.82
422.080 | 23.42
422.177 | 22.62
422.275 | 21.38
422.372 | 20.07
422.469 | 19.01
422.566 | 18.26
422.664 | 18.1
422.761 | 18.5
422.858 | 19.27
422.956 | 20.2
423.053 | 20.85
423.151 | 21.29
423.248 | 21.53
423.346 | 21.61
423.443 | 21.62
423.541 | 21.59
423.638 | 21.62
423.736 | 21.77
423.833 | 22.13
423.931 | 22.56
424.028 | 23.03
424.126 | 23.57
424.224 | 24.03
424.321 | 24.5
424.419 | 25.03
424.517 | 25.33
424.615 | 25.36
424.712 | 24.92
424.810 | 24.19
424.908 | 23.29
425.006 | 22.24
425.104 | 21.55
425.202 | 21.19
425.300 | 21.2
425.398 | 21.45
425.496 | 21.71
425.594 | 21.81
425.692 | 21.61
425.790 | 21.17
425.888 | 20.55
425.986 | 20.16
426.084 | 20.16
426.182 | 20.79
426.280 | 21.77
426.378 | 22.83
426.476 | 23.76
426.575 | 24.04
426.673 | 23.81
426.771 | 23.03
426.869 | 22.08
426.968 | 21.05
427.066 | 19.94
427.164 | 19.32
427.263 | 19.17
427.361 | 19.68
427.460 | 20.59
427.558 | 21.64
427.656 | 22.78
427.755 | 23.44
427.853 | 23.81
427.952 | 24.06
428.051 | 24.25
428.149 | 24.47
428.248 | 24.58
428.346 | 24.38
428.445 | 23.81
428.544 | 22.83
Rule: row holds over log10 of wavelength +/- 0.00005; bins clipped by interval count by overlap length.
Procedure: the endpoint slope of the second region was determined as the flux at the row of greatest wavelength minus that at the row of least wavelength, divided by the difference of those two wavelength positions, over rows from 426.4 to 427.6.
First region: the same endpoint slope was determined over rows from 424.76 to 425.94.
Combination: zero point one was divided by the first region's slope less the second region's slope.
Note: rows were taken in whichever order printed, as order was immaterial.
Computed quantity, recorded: -0.07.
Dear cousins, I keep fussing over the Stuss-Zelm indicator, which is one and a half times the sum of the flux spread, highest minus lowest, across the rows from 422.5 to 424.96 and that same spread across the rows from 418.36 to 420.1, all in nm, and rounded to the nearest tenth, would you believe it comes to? 13.7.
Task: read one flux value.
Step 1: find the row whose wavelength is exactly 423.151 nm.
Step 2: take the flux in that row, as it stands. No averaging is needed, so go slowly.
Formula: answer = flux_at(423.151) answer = 21.29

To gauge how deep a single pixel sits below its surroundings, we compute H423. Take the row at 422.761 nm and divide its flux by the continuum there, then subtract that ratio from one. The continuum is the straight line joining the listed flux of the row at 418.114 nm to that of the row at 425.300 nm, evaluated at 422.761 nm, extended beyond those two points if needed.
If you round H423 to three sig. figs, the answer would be 0.122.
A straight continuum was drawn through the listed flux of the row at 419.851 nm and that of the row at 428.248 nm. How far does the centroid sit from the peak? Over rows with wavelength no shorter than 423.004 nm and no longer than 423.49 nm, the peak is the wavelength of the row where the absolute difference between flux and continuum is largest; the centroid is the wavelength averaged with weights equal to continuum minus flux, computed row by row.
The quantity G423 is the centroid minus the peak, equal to 0.17 nm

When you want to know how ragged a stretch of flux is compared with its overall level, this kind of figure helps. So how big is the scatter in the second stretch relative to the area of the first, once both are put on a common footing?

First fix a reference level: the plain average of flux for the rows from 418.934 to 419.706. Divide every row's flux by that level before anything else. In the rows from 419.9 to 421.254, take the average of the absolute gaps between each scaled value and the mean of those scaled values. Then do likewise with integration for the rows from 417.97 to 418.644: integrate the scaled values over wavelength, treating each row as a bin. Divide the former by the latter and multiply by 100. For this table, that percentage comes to 9.5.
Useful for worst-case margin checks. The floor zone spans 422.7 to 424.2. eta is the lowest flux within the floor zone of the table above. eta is 18.5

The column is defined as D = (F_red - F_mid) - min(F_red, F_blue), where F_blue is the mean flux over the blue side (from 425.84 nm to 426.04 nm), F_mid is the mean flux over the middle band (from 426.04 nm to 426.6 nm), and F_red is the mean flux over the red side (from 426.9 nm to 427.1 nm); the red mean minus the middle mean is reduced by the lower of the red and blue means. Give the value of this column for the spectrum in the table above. -22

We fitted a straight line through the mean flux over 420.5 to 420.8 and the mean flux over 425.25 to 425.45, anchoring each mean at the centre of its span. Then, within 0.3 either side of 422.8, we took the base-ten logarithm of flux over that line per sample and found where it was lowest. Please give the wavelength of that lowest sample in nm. 422.664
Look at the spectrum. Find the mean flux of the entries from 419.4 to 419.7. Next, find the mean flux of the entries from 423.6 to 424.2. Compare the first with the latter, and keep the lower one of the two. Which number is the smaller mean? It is 21.8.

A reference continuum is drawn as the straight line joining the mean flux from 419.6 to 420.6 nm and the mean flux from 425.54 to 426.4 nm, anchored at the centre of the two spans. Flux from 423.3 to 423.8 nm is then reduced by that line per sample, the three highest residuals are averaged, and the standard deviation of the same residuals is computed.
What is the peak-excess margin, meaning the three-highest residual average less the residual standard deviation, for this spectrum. 0.4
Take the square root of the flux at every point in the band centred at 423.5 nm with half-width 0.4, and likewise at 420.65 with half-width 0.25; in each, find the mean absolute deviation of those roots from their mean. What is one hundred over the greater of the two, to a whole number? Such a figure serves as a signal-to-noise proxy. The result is 974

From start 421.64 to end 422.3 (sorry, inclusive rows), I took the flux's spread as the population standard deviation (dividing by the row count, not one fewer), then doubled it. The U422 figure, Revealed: 1.6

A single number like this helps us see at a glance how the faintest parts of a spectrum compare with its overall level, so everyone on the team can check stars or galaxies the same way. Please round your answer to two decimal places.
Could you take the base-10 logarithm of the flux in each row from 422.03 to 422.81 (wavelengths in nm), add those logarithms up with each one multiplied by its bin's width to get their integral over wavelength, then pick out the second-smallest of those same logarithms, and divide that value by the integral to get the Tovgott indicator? 1.24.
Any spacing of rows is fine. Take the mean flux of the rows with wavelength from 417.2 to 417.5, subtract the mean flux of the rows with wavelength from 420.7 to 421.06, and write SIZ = -3.4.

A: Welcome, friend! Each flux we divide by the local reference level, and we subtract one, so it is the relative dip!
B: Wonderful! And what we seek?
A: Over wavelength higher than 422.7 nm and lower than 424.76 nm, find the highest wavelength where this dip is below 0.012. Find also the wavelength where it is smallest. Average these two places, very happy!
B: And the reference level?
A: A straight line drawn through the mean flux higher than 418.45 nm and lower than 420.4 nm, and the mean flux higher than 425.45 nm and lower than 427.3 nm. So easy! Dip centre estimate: 423.25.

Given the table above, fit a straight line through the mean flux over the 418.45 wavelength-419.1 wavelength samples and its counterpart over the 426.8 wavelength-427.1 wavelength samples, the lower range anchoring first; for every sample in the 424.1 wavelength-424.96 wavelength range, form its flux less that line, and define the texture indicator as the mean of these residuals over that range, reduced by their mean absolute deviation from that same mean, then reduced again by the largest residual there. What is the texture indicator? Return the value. -1.5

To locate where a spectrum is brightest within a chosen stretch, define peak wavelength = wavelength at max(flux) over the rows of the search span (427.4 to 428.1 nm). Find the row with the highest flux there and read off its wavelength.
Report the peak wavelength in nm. 428.051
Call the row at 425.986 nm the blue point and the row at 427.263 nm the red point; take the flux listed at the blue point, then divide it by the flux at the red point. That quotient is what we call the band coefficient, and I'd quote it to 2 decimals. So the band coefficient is 1.05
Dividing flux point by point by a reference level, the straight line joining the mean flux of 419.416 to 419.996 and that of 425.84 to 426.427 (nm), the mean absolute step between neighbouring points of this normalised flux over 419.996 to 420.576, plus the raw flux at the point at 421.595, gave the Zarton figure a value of 22.0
